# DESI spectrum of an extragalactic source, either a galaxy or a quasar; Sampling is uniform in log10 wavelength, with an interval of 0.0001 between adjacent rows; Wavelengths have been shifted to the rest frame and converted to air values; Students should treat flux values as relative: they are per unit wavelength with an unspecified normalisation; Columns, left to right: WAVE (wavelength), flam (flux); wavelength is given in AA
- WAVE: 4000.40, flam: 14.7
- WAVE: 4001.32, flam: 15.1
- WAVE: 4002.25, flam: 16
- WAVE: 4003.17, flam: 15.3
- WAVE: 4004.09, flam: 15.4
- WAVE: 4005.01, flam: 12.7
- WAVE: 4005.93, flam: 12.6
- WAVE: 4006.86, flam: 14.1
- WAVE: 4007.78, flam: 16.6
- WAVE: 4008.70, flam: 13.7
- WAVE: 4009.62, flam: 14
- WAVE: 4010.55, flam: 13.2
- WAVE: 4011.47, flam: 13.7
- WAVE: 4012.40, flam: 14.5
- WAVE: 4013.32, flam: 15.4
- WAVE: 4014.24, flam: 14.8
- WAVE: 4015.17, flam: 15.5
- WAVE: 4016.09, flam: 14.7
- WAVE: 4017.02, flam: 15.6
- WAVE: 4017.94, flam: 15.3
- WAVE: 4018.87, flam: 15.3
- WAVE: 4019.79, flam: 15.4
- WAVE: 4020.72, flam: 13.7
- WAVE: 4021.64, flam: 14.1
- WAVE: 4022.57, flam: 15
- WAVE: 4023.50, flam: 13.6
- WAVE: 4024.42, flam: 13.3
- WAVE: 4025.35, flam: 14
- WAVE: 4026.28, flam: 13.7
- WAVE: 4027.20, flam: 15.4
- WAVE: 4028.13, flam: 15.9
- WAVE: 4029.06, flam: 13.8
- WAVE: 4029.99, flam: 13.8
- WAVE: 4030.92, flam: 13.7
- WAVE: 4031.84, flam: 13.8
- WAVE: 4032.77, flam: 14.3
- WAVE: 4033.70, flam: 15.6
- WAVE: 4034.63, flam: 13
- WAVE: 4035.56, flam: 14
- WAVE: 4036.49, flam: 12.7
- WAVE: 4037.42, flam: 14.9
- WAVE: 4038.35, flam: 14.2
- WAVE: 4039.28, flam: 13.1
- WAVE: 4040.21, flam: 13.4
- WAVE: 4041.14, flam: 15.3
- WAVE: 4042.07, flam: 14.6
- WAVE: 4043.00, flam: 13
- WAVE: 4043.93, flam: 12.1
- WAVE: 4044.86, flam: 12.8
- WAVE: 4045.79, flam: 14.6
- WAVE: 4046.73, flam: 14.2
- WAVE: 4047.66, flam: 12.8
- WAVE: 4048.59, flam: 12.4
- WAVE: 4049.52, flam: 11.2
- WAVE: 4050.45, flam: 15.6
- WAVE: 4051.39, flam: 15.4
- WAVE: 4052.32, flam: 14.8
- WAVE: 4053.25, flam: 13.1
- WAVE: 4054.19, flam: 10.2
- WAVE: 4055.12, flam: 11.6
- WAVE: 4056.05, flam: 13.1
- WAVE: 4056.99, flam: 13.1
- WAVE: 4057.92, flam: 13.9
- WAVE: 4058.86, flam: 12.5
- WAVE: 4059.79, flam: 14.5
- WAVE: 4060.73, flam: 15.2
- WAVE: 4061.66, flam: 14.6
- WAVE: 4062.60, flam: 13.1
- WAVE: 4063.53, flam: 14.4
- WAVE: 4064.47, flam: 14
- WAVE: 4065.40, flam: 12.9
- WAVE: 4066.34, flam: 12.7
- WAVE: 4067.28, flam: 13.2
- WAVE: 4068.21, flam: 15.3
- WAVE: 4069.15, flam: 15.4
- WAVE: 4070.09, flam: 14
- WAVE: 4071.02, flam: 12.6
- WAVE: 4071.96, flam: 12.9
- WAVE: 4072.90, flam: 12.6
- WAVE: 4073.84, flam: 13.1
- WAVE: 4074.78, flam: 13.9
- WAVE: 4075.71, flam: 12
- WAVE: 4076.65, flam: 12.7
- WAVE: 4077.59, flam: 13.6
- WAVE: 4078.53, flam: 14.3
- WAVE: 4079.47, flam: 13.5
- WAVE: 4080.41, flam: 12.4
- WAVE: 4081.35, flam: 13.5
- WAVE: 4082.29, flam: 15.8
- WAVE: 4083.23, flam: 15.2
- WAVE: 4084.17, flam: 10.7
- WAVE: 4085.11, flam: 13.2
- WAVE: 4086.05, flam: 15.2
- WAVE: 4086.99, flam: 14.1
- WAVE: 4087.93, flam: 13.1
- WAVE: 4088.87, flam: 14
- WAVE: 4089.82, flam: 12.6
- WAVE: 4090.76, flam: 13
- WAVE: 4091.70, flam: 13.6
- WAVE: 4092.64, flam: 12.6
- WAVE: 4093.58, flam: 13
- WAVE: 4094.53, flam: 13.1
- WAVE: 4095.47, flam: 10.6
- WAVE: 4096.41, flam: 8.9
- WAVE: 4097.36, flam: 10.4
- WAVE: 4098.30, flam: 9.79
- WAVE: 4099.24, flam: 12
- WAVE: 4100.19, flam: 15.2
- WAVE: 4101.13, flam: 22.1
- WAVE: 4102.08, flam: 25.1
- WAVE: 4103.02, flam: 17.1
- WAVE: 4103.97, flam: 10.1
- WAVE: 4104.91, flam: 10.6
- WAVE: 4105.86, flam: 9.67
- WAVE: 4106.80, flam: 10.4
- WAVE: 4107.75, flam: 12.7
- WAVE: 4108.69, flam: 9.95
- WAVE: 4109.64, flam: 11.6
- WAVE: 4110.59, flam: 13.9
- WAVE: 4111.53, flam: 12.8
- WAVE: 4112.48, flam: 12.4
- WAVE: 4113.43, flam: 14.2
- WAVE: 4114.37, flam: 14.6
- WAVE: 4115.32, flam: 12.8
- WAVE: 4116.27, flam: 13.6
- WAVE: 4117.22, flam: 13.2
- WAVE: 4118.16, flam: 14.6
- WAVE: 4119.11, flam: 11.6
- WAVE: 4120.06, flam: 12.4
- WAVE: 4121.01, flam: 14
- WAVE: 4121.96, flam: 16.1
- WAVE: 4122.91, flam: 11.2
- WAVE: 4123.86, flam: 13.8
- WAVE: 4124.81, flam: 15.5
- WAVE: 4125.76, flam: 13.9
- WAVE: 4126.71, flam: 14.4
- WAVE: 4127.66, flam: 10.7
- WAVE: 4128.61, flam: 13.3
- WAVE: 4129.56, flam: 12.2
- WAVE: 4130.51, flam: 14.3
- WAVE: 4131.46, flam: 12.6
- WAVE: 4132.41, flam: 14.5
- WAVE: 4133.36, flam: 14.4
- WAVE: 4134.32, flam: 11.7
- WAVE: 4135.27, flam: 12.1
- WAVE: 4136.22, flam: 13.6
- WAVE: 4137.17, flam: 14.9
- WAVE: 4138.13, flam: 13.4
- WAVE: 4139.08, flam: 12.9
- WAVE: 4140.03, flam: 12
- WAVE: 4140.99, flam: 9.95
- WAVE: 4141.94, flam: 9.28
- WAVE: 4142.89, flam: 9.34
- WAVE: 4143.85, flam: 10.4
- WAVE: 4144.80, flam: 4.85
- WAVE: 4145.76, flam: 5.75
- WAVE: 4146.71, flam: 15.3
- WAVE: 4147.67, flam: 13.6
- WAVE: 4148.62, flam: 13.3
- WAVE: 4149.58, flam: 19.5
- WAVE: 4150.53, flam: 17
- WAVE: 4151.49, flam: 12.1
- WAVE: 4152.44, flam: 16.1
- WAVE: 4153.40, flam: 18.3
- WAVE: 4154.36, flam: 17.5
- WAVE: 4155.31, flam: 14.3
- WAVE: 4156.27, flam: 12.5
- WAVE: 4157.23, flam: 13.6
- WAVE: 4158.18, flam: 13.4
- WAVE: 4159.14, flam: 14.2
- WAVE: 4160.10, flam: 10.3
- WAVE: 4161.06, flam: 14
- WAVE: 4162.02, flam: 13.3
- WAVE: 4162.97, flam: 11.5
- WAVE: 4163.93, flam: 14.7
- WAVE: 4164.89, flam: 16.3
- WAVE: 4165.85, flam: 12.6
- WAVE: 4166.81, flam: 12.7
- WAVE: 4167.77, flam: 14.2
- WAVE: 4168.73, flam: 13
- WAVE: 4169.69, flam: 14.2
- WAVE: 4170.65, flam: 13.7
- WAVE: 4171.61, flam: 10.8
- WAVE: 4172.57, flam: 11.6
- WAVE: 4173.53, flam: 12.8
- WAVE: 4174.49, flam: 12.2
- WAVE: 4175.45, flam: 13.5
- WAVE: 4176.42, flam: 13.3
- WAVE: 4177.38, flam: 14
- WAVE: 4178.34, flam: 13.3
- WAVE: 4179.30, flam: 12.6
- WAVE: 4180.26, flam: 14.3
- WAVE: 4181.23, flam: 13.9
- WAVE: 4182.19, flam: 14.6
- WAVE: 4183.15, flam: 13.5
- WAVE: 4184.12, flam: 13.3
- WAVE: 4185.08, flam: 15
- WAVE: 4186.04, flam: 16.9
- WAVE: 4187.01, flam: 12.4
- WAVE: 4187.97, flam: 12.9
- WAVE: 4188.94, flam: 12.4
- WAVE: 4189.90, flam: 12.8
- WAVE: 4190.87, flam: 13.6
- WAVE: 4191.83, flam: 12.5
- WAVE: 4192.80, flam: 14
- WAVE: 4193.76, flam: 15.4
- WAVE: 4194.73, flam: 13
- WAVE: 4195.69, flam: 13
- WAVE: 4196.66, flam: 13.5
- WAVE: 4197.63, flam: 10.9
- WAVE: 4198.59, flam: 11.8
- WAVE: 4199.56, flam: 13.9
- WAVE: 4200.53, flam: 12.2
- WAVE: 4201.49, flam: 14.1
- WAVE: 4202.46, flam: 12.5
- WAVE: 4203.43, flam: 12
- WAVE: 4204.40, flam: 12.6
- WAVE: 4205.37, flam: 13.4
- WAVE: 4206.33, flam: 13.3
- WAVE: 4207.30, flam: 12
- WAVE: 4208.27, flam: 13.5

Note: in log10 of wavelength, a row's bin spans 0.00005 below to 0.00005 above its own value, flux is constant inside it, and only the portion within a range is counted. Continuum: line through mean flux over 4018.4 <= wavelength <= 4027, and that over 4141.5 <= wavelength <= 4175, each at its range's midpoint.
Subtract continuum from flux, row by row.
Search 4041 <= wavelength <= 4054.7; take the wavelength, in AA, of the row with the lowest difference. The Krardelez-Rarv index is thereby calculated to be 4054.19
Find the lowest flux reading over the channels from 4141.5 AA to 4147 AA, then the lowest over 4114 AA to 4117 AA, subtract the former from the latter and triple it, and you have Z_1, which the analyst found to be 24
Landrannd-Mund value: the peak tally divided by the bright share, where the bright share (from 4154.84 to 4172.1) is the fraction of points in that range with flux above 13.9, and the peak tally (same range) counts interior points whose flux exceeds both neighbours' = 15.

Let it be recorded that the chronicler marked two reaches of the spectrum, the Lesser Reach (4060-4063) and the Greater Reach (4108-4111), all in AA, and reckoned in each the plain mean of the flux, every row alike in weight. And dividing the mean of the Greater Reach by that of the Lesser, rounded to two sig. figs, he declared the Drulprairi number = 0.83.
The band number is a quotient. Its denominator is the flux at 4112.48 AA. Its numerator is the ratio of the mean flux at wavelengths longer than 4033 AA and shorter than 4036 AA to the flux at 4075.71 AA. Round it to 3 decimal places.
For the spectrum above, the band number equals 0.095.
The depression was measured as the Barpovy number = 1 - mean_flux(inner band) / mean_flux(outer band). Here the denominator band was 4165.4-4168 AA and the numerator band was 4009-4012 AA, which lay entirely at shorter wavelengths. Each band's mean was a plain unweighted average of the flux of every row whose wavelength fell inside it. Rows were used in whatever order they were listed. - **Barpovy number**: -0.04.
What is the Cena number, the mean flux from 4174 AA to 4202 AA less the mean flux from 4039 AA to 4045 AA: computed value -0.1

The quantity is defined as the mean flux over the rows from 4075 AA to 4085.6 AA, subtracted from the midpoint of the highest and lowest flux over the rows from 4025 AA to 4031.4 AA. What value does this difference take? 1.4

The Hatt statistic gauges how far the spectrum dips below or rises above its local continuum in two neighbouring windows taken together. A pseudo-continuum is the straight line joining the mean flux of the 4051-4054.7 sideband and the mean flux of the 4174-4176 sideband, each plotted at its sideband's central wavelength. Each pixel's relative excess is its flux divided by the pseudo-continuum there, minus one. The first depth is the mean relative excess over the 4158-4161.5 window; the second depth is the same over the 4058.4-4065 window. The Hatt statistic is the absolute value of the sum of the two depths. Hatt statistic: 0.06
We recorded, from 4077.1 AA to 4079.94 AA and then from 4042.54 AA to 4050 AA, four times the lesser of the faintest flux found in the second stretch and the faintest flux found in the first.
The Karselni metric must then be 45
